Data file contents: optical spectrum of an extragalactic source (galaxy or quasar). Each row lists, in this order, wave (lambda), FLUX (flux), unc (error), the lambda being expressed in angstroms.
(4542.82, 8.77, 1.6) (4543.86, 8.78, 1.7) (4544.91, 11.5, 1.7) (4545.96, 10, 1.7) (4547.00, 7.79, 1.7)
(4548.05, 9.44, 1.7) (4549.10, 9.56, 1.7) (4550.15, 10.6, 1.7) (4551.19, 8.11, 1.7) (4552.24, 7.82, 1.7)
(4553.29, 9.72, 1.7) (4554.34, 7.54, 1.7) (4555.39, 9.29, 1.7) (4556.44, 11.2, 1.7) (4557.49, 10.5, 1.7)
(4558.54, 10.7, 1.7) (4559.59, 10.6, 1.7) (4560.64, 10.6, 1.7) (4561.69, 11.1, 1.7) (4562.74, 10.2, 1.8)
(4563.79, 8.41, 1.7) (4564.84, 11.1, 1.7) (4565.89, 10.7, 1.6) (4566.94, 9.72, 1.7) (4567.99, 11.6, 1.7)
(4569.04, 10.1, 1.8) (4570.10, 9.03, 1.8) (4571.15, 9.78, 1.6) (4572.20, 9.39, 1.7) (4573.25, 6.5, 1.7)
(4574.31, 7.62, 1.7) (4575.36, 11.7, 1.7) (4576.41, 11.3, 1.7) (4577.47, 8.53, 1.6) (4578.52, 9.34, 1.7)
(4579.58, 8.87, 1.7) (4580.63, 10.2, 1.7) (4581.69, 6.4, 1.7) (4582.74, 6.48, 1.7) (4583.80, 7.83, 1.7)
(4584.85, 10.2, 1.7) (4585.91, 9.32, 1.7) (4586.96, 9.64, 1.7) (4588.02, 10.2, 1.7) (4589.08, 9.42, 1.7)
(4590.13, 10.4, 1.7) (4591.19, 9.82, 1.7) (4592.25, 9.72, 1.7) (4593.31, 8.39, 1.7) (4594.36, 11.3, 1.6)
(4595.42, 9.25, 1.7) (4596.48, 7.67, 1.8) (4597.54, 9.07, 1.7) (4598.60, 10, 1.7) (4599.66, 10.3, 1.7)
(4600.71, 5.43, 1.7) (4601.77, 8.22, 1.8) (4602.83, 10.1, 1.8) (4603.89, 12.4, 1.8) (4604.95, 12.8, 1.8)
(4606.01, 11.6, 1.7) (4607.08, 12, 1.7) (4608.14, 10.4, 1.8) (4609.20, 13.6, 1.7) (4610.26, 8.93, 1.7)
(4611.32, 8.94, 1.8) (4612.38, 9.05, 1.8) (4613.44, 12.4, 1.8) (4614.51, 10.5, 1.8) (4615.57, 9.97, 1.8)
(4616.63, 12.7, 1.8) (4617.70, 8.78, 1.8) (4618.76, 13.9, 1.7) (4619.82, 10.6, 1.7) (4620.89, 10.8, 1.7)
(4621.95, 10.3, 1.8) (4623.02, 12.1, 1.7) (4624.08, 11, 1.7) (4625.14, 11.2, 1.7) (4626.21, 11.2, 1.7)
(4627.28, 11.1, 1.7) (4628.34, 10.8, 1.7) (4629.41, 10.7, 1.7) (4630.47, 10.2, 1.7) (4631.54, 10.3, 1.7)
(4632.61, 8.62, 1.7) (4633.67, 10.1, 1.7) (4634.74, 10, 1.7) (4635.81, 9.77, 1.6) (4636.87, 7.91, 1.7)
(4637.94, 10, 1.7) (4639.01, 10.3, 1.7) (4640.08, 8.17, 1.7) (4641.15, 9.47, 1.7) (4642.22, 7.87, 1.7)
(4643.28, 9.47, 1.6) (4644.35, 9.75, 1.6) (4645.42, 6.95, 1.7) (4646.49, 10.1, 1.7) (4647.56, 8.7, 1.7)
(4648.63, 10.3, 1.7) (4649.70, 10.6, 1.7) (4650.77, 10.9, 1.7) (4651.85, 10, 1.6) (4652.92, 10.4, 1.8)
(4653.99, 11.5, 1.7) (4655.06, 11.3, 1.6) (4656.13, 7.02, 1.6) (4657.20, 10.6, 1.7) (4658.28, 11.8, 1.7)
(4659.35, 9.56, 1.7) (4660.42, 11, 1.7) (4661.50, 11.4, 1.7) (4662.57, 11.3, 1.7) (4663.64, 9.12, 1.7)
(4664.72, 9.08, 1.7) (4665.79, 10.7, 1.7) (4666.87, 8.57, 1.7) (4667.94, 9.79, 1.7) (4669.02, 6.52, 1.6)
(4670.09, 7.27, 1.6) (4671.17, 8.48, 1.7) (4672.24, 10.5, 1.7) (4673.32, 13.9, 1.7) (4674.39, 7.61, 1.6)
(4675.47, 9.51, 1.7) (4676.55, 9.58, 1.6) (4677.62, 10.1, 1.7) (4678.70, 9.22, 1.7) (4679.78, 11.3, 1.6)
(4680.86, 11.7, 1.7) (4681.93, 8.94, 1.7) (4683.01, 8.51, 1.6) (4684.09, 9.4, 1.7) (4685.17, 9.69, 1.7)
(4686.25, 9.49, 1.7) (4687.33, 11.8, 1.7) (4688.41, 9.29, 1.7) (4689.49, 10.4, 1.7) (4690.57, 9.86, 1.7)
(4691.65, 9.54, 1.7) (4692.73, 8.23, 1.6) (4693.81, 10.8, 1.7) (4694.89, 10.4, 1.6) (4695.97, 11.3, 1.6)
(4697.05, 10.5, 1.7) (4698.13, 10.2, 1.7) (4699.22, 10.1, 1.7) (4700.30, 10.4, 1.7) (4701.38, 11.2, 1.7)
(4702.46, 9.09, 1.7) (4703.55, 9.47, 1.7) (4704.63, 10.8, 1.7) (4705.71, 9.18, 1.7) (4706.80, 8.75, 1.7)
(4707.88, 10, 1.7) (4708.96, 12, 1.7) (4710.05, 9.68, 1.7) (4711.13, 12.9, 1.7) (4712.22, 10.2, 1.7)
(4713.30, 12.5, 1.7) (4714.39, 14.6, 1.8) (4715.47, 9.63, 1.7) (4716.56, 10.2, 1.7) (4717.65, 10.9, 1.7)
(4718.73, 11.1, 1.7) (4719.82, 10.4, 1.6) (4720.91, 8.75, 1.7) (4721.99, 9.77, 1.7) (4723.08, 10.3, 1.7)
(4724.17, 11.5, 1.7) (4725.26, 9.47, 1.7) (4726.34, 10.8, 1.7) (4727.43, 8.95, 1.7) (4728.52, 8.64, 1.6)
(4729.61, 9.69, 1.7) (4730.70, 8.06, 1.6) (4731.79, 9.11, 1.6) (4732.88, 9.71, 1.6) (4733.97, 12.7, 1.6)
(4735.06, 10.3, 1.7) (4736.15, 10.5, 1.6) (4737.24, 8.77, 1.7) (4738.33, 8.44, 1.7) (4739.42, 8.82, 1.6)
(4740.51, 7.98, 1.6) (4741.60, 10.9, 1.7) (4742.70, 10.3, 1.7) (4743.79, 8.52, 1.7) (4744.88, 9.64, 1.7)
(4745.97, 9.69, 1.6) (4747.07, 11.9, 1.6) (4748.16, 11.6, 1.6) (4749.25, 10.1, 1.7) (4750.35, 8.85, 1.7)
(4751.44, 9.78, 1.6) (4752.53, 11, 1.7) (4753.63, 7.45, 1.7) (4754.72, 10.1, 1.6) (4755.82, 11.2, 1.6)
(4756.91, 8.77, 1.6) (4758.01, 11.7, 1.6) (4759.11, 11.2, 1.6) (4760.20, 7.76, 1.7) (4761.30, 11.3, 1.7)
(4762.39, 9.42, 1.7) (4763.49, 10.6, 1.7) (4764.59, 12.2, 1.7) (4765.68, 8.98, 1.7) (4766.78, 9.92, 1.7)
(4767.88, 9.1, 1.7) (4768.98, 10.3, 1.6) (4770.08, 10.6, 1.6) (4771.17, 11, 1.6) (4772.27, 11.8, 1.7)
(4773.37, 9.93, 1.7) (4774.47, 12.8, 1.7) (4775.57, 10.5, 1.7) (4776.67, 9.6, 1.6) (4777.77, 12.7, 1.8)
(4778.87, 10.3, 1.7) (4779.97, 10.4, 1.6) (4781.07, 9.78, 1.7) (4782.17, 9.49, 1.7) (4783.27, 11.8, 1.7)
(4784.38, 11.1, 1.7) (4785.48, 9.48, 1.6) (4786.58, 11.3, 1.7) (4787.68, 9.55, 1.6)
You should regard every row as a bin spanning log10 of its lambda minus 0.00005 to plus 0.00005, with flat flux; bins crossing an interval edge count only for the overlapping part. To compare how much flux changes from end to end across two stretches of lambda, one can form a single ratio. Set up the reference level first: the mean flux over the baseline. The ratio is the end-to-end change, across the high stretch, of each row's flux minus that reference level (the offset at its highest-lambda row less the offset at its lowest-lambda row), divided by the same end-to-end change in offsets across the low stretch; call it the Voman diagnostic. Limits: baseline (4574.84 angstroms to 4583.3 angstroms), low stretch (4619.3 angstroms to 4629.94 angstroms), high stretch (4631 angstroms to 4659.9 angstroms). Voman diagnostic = -7.4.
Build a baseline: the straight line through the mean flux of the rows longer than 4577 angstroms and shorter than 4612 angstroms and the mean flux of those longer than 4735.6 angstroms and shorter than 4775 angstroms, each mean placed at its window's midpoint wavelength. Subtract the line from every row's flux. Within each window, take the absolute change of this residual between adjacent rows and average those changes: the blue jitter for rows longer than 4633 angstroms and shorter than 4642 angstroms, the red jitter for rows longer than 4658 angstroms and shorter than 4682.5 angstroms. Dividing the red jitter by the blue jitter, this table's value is 1.5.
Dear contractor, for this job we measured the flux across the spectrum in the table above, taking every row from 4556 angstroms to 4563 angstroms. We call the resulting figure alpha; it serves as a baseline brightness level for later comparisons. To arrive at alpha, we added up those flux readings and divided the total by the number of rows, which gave 10.7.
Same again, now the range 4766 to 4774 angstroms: 10.4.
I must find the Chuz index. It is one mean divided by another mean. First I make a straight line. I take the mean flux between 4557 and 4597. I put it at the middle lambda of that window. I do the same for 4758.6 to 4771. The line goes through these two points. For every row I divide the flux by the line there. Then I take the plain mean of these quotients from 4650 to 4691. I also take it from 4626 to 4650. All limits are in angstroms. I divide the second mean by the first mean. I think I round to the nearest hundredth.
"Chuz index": 0.98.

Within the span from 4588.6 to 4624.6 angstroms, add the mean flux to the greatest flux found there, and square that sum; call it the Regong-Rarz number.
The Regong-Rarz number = 588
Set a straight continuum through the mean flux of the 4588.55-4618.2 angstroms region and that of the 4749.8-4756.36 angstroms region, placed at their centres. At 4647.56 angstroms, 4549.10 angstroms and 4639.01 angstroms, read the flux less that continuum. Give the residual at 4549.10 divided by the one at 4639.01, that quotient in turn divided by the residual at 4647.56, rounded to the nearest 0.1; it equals 1.9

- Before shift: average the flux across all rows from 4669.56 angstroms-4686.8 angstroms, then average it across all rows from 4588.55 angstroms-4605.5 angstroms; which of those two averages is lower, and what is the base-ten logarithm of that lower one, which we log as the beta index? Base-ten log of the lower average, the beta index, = 0.984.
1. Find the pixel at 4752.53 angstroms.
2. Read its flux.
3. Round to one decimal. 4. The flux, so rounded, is 11.0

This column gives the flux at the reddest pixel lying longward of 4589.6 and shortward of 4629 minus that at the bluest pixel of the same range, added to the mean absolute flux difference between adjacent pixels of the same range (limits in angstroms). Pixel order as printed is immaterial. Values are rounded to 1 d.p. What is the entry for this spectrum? 2.1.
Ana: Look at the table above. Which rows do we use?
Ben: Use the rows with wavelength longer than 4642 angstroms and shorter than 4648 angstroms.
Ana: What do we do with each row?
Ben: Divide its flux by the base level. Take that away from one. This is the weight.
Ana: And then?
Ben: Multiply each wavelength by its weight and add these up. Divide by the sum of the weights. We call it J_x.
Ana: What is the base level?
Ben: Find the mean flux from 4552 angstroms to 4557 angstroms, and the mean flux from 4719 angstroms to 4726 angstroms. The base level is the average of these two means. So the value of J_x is 4644.5 angstroms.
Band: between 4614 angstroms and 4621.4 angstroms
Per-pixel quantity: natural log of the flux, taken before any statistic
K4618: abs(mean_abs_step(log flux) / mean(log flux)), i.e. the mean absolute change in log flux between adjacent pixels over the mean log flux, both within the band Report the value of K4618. 0.10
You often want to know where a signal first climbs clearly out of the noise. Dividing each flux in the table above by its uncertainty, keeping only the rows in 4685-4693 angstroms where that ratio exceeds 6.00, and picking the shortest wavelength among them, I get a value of 4687.33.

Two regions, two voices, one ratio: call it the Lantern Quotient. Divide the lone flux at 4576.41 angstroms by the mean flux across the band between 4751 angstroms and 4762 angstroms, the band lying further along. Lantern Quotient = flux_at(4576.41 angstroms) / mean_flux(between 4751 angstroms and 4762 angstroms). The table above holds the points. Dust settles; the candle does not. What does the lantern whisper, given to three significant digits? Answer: 1.13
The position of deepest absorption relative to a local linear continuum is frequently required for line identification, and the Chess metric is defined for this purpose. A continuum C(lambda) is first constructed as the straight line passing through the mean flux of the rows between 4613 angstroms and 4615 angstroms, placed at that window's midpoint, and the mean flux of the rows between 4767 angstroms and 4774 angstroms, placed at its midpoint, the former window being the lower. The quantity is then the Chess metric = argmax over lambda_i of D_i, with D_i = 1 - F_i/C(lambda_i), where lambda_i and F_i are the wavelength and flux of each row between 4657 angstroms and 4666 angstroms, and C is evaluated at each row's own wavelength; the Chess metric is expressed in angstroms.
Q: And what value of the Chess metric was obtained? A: 4664.72 angstroms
